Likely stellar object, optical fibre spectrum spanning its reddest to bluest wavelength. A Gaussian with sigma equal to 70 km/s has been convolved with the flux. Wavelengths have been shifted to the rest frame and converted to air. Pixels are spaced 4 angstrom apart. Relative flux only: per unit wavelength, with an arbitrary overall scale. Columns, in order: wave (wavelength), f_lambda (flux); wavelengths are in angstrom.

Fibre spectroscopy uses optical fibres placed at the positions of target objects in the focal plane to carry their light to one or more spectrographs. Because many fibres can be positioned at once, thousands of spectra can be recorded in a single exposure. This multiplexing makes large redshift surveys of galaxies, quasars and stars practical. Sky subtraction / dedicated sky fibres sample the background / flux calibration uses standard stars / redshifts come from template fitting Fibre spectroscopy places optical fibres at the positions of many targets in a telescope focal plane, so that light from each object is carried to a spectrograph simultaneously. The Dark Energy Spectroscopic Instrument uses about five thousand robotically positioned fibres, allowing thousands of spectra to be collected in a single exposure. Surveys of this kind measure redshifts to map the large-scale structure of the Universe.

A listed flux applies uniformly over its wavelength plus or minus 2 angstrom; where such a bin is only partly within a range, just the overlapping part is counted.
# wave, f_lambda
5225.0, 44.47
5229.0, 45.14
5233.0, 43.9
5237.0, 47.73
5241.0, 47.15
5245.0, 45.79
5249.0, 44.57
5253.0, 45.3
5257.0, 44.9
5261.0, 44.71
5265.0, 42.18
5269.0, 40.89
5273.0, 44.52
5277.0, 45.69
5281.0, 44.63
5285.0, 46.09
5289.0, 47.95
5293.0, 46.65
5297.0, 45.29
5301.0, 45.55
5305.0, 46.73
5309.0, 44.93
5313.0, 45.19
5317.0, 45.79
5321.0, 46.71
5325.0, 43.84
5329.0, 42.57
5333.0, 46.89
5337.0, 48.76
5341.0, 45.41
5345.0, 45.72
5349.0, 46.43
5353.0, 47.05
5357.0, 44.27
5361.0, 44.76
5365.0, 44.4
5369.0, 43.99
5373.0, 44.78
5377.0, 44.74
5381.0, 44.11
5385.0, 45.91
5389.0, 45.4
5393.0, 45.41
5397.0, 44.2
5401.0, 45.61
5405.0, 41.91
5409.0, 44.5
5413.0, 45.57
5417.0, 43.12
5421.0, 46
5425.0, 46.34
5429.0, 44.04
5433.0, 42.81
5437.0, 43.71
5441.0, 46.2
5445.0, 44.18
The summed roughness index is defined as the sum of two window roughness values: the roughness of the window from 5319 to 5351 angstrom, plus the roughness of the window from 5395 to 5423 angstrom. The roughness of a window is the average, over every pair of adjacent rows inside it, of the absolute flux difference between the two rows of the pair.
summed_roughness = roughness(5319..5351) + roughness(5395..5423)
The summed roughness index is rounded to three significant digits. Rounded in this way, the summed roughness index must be 4.45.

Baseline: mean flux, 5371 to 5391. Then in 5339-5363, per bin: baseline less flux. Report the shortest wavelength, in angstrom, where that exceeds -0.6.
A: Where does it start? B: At 5341.0 angstrom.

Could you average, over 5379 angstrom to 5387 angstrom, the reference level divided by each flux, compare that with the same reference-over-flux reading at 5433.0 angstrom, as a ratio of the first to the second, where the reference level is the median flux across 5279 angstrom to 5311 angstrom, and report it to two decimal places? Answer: 0.95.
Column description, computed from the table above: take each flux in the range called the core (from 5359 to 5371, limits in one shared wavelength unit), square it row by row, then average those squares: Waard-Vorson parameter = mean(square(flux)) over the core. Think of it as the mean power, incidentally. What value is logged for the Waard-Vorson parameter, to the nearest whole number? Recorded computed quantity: 1970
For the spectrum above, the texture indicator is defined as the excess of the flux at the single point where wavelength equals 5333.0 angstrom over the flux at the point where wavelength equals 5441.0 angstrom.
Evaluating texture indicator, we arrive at 0.7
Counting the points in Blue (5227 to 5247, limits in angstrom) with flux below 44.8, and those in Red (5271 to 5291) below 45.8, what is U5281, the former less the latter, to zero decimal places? -2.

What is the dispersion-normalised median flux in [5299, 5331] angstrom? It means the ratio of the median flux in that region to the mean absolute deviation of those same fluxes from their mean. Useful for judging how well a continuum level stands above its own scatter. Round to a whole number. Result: 44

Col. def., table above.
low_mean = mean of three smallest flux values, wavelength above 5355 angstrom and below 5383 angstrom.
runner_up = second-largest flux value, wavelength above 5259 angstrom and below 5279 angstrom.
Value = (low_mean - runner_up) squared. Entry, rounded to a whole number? 0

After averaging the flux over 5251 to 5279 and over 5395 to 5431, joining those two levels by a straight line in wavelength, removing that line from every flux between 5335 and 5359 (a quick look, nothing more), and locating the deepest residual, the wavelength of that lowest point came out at 5357.0 angstrom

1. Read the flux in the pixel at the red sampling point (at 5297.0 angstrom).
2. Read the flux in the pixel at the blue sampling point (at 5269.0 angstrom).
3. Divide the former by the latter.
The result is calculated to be 1.11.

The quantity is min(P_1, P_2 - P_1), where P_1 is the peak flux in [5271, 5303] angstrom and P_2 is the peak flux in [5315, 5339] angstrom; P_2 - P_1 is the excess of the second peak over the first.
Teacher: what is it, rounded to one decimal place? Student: 0.8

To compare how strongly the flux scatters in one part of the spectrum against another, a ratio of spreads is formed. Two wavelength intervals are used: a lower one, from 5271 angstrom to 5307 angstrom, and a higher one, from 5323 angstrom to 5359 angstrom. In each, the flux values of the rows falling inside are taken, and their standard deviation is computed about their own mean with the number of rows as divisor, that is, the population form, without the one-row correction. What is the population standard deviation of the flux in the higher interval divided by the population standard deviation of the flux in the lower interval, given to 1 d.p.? 1.7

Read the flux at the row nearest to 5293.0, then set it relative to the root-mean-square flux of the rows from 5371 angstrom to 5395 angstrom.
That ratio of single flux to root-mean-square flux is 1.04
